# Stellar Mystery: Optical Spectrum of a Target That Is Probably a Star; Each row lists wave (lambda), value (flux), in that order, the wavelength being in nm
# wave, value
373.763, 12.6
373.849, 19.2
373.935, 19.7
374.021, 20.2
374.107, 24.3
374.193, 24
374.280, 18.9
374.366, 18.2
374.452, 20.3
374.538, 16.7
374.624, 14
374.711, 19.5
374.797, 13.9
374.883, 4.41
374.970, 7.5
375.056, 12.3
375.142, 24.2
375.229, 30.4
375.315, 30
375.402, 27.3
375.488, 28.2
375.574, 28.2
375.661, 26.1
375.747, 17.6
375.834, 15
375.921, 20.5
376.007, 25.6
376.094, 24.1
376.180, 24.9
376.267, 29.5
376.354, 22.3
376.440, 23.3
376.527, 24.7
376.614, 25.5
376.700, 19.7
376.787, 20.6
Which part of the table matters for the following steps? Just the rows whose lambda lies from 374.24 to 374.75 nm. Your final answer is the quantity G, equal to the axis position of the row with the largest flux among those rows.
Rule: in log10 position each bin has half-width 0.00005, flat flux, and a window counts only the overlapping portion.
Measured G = 374.452 nm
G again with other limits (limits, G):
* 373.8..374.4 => 374.107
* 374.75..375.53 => 375.229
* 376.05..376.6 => 376.267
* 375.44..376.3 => 376.267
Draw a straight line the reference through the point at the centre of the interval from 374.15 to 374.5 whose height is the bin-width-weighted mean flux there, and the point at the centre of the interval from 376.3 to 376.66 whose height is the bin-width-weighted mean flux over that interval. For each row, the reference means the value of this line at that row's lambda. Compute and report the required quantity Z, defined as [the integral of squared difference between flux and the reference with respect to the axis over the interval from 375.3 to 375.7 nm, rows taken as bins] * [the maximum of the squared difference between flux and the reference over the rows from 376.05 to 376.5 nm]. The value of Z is 424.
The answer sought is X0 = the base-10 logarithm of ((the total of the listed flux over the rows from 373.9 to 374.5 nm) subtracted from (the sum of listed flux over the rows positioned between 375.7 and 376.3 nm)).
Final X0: 1.1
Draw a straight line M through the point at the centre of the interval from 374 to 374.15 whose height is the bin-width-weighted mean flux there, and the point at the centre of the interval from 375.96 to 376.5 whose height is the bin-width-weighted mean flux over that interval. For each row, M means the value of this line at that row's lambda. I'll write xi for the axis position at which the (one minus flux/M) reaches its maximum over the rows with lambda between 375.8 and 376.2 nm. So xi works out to 375.834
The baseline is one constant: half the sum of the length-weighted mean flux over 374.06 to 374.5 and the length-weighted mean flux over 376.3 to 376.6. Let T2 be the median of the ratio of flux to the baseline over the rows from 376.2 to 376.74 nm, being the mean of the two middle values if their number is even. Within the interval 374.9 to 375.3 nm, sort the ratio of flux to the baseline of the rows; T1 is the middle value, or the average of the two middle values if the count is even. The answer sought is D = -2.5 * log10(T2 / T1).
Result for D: -0.30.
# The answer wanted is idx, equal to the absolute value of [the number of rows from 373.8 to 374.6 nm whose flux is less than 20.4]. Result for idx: 7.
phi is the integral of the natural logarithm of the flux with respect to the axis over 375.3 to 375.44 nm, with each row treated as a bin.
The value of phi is 0.467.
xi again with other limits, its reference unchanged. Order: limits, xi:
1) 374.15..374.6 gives 374.538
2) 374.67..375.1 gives 374.883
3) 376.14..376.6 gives 376.354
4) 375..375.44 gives 375.056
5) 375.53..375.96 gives 375.834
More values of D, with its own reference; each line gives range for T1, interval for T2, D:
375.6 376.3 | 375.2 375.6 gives -0.15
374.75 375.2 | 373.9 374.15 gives -0.54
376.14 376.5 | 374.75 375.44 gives 0.26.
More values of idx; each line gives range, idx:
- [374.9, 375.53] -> 2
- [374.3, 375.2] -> 9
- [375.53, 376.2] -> 2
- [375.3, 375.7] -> 0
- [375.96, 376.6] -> 0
